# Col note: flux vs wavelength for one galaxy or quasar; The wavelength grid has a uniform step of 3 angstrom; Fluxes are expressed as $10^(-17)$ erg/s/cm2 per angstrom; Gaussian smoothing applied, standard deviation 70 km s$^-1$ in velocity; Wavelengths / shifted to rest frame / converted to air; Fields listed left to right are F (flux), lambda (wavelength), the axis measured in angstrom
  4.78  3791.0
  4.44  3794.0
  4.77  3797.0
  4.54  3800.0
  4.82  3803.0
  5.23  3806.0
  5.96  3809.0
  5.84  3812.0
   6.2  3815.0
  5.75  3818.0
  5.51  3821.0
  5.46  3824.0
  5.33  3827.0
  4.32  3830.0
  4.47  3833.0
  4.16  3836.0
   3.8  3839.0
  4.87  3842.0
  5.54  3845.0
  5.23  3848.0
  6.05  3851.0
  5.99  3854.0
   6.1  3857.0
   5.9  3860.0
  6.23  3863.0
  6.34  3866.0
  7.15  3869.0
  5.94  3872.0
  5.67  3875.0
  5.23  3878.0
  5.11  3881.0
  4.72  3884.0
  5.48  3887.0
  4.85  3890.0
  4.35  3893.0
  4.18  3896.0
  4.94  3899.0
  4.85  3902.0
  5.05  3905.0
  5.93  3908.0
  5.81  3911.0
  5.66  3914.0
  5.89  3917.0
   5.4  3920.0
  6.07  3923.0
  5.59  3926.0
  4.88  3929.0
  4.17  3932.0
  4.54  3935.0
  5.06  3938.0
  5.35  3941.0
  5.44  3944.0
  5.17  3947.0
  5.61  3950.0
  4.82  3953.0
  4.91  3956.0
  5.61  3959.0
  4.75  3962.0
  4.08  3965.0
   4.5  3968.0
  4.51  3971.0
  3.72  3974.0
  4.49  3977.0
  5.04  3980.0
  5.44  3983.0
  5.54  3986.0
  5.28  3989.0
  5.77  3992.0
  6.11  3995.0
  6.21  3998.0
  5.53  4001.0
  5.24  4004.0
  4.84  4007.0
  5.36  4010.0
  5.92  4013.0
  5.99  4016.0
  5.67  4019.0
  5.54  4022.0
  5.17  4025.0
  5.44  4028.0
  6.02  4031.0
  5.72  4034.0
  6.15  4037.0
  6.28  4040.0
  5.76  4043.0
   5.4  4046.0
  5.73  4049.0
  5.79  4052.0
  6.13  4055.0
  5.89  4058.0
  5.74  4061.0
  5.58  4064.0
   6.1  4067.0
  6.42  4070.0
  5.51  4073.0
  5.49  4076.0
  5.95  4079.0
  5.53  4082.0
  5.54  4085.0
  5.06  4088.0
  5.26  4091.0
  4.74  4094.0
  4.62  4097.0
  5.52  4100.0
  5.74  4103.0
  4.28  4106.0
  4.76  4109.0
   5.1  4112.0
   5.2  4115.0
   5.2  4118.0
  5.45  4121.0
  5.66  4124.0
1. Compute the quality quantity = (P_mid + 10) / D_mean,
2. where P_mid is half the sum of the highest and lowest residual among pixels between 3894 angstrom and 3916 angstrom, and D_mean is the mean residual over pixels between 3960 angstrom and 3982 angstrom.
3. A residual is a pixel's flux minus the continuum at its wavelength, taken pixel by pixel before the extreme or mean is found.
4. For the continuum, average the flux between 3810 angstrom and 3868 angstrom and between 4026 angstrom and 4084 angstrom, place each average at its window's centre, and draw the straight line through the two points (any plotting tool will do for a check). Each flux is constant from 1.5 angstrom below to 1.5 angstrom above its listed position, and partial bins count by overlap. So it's -8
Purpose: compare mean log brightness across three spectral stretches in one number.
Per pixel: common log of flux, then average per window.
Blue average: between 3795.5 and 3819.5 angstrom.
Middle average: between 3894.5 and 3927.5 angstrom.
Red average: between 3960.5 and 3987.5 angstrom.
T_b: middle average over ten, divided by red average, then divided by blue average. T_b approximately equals 0.150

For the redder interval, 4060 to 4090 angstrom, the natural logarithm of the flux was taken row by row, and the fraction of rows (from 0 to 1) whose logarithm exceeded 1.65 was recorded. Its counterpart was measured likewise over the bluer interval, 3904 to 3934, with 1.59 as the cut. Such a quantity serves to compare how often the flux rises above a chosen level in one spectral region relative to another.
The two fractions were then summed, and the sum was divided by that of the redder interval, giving 1.89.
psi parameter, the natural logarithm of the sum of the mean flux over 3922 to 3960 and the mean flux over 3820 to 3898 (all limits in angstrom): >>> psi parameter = 2.35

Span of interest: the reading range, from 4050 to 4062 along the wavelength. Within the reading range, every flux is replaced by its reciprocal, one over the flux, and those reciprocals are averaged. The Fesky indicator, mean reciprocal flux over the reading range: 0.170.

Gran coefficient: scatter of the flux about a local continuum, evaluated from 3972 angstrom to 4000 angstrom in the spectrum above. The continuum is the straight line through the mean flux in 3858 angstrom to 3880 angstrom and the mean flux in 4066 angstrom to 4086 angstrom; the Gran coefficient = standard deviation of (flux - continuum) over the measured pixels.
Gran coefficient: 0.8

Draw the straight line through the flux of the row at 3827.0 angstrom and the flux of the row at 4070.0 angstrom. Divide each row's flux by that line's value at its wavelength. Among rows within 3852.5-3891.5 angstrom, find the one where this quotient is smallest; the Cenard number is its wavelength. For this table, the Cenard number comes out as 3884.0 angstrom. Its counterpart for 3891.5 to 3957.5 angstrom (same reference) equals 3932.0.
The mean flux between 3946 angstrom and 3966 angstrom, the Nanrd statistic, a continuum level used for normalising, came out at 5.0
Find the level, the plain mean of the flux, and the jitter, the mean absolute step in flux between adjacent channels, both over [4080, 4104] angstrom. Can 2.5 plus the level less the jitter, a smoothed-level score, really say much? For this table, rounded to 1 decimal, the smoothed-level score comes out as 7.4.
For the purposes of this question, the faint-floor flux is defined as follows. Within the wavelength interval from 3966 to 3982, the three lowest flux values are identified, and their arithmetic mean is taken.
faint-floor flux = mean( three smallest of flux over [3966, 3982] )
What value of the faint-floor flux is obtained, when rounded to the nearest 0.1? 4.2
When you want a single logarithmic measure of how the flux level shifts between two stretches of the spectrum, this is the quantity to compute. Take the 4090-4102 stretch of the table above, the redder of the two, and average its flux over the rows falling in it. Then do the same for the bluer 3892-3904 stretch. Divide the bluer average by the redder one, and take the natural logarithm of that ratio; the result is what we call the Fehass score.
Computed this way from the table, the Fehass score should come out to -0.09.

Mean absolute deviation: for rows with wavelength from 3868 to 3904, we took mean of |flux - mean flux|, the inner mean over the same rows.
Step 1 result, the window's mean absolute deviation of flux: 0.57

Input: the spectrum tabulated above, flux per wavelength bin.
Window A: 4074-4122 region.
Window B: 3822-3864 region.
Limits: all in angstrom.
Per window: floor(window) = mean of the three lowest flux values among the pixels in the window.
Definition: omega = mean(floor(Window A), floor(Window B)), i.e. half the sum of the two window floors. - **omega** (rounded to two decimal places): 4.32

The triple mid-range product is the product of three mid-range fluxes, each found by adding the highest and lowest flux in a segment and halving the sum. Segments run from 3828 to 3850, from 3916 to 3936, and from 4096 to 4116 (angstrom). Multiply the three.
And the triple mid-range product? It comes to 120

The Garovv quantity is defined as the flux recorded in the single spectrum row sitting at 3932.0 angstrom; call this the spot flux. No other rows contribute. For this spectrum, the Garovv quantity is 4.17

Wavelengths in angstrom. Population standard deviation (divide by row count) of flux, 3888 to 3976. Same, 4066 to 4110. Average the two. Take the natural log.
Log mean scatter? -0.53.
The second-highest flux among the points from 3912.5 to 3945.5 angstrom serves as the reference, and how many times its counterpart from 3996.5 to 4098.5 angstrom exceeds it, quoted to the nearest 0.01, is 1.07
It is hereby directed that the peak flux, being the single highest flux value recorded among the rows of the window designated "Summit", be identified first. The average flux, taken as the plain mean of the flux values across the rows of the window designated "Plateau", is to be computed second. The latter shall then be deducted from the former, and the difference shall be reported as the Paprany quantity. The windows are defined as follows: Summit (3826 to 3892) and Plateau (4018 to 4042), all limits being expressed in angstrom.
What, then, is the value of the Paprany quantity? 1.4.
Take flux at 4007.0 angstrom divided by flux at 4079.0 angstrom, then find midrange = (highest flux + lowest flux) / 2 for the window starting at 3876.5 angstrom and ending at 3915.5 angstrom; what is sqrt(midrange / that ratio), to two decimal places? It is 2.49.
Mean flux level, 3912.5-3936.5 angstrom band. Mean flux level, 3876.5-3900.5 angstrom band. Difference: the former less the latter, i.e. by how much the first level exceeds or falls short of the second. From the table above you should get 0.4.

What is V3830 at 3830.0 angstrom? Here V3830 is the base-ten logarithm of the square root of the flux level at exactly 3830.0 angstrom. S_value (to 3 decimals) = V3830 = 0.318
